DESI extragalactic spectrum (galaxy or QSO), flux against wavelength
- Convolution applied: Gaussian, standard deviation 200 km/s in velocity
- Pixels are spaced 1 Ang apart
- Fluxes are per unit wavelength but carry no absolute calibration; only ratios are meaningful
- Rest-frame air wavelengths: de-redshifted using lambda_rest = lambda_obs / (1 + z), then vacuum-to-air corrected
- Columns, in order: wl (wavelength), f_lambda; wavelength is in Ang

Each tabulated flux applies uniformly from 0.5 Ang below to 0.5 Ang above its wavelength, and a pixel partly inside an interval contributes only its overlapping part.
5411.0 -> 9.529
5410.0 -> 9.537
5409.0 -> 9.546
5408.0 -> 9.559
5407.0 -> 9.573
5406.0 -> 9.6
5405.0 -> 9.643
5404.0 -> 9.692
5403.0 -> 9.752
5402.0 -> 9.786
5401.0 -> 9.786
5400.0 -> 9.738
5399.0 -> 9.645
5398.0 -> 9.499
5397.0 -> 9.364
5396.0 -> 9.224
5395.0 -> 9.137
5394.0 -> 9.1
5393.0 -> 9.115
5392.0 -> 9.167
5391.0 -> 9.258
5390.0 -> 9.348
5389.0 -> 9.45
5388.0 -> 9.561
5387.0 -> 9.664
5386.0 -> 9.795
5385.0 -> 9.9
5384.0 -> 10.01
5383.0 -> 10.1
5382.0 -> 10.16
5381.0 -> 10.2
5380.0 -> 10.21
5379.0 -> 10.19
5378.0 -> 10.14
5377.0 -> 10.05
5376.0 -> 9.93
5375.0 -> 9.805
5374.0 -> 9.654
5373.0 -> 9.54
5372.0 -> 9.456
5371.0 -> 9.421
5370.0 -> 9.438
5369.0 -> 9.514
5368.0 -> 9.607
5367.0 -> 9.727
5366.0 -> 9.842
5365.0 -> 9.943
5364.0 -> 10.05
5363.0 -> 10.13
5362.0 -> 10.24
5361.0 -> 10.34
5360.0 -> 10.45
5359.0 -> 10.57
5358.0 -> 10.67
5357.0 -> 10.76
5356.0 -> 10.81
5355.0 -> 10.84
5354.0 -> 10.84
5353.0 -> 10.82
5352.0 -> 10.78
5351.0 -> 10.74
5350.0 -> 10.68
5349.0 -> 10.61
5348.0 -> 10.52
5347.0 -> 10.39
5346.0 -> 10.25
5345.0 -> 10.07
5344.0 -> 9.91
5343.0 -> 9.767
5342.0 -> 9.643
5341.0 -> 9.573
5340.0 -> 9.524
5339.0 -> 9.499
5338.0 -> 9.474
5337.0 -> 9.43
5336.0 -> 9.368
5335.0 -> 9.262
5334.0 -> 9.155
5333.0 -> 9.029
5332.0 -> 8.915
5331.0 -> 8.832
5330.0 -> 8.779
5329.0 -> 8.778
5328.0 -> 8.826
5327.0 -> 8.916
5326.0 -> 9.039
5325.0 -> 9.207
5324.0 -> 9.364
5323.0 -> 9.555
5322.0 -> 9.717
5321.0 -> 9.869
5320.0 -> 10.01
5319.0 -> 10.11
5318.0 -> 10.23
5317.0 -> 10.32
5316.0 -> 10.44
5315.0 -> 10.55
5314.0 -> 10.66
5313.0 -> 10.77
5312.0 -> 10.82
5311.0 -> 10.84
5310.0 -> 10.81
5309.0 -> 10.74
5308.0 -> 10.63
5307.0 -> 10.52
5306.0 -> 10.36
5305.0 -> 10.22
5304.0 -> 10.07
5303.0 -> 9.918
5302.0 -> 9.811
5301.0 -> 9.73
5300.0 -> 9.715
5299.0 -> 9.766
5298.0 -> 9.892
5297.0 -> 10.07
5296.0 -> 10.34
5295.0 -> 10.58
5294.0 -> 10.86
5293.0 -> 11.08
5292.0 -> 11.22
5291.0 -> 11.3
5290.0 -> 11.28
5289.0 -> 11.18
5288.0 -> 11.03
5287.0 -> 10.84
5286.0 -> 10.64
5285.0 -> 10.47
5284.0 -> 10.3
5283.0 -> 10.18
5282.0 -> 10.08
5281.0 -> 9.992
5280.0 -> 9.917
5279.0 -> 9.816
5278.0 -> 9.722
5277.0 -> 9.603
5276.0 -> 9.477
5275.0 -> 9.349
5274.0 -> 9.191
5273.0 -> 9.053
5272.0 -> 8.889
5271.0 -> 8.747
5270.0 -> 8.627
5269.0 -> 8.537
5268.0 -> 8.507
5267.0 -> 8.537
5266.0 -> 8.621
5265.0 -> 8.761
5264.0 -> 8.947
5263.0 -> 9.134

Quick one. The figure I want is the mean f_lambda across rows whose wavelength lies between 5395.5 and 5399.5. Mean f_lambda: 9.43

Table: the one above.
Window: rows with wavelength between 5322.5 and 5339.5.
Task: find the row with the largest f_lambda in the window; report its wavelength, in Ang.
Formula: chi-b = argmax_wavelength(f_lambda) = 5323.0 Ang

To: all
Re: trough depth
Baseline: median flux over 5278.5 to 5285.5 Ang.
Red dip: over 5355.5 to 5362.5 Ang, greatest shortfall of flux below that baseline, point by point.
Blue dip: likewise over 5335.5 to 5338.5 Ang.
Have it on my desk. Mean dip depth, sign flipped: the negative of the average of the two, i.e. -0.28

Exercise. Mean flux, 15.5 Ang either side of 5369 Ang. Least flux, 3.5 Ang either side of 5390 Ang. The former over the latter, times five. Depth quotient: 5.53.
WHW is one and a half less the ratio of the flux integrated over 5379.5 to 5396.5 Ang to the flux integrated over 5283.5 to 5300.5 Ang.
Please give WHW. 0.595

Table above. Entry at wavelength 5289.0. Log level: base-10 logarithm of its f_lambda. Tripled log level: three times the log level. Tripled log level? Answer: 3.15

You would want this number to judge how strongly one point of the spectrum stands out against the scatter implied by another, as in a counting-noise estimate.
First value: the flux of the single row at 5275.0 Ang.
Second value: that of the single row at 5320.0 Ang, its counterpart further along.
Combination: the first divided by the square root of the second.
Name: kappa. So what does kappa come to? 2.95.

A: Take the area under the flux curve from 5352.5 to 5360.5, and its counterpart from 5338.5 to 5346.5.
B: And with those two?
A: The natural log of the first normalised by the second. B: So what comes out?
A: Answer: 0.09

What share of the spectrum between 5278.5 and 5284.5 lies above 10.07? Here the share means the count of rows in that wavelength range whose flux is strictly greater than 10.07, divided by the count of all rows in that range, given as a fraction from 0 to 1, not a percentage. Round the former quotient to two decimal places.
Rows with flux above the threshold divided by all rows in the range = 0.50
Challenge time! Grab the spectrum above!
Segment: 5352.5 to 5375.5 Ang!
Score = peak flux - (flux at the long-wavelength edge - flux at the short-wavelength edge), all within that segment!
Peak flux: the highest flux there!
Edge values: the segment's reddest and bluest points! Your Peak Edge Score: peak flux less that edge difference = 11.9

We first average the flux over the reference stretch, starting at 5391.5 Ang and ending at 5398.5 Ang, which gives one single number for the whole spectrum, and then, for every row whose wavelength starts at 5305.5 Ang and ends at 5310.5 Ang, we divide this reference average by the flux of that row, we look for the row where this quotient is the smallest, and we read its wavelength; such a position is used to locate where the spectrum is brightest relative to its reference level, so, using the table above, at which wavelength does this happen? 5310.0 Ang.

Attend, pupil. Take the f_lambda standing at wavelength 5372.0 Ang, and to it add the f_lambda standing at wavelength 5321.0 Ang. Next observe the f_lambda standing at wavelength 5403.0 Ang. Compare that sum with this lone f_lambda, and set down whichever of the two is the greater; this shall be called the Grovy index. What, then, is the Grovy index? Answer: 19.3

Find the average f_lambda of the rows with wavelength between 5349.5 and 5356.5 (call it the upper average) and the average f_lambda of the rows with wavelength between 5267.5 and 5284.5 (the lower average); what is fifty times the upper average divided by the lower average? 57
